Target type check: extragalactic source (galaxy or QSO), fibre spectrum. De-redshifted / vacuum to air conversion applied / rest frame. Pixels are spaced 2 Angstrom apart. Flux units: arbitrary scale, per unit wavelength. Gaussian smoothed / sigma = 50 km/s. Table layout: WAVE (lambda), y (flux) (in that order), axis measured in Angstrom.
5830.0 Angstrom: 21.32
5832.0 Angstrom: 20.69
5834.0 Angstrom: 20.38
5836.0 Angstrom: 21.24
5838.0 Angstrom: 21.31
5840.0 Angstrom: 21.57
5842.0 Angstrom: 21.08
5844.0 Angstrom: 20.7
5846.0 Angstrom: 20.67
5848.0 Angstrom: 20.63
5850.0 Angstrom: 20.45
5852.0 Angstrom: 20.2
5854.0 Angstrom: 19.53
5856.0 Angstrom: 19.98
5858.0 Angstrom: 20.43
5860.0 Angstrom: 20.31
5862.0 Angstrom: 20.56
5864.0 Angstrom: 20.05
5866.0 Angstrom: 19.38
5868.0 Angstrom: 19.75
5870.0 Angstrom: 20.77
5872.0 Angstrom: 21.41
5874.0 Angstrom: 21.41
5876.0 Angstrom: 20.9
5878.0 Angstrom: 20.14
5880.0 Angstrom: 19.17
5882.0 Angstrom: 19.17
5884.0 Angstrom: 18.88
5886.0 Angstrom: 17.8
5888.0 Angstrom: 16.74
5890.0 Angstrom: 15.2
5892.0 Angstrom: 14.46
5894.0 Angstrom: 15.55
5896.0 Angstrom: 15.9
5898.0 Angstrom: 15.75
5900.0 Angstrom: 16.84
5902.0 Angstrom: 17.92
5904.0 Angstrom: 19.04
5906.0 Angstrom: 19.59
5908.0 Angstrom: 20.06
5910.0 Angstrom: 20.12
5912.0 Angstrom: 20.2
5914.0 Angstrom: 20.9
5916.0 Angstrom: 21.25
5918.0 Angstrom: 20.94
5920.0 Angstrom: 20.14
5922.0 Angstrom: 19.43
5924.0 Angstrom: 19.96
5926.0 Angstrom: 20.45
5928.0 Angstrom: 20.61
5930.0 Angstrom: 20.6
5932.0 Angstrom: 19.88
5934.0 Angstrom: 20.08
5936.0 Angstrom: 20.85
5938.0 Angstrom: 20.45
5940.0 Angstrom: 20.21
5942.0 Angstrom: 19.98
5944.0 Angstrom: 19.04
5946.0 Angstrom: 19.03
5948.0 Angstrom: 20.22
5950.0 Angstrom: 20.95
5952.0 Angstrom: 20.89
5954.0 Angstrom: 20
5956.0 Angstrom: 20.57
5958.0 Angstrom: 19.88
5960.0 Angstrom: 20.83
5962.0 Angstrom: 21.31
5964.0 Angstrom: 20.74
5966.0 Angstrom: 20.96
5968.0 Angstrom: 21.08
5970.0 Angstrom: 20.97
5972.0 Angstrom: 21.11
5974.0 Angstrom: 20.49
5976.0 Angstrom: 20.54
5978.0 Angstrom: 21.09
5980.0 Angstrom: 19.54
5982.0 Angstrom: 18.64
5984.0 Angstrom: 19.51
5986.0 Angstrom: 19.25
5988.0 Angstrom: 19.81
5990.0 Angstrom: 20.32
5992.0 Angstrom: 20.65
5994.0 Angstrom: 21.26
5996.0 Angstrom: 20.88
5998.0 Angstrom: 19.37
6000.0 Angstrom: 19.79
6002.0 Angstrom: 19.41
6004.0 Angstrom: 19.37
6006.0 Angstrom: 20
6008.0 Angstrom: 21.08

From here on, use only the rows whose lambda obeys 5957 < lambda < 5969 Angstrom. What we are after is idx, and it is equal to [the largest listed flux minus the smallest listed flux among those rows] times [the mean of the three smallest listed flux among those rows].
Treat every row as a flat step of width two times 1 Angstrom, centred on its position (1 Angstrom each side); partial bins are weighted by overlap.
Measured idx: 29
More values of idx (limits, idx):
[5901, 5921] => 63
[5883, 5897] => 67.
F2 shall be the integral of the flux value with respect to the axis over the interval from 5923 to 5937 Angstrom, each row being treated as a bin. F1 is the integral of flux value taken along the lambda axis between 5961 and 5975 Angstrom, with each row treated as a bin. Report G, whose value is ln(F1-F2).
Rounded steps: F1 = 293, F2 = 285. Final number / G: 2.1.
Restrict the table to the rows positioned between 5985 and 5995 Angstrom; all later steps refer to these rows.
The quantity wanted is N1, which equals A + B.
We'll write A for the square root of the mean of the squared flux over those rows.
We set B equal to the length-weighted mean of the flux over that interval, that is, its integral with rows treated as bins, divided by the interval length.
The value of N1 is 40.5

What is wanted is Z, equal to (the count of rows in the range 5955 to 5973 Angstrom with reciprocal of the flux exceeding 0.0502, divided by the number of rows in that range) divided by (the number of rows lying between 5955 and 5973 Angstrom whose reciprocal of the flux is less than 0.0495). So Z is 0.01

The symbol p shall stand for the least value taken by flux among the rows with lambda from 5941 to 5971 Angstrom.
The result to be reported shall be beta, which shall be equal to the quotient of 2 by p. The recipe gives 0.105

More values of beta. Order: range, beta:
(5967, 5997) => 0.107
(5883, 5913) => 0.138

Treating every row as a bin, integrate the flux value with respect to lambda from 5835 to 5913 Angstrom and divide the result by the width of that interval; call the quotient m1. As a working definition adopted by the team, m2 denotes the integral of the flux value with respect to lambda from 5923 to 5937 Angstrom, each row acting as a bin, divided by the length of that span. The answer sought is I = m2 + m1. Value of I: 39.7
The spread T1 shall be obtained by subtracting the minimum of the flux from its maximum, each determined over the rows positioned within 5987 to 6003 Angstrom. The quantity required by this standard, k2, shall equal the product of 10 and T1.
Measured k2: 19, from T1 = 1.9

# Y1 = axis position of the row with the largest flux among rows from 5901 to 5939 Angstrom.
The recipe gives 5916.0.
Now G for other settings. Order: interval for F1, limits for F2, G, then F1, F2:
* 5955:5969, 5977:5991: 2.7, 291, 276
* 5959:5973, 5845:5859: 2.3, 294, 284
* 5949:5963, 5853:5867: 2.1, 289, 280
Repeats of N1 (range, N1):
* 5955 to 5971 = 41.6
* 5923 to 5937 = 40.7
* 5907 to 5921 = 41.0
